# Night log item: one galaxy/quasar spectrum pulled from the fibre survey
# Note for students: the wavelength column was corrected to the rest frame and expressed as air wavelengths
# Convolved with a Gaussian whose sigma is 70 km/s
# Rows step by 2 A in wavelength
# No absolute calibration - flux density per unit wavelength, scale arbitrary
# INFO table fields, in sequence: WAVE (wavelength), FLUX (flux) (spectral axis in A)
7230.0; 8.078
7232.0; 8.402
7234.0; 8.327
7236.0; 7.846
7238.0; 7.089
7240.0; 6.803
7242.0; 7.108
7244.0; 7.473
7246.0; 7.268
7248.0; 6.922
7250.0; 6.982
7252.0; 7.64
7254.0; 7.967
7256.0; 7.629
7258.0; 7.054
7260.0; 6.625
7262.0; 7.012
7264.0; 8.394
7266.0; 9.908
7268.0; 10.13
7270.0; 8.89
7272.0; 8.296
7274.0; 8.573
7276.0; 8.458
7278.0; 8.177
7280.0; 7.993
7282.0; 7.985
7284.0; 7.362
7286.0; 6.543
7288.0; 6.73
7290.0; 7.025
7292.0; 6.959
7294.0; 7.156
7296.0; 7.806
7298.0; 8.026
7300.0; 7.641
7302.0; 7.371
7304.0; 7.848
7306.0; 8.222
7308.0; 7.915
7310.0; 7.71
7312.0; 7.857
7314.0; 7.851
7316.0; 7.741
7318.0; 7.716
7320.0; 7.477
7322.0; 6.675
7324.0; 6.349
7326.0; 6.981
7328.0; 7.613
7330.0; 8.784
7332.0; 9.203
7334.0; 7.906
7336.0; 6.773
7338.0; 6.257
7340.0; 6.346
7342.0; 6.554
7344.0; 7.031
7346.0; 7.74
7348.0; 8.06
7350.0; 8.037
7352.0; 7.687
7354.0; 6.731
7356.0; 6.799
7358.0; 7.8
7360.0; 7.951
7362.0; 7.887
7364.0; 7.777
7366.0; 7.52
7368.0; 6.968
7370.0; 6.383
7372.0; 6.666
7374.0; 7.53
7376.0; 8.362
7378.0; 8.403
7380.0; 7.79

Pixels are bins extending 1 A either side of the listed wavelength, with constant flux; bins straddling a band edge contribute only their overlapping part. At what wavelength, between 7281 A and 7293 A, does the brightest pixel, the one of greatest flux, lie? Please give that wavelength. 7282.0 A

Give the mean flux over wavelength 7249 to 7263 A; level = 7.3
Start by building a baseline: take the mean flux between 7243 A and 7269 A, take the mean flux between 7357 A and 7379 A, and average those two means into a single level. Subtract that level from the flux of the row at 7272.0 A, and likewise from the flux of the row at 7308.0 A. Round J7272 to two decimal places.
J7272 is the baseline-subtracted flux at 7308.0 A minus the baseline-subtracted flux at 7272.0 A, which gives -0.38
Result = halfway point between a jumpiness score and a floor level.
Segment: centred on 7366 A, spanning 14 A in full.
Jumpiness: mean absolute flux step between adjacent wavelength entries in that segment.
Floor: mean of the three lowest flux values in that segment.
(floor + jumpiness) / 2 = 3.49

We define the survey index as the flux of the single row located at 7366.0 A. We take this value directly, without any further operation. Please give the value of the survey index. 7.52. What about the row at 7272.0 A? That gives 8.296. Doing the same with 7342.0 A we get 6.554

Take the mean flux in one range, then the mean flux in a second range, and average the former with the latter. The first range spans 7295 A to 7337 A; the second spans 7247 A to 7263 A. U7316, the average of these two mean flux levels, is 7.5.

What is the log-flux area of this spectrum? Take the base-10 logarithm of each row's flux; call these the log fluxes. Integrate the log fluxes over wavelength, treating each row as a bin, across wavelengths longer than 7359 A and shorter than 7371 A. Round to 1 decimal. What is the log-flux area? 10.4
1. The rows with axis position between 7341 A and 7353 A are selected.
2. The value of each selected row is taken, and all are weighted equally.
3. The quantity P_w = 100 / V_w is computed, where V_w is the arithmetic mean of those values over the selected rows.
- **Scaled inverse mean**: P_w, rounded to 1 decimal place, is 13.3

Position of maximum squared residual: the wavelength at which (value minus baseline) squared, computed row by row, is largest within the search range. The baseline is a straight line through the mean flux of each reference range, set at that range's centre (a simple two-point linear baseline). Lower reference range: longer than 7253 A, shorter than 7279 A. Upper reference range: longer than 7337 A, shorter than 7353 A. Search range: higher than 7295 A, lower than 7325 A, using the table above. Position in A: 7324.0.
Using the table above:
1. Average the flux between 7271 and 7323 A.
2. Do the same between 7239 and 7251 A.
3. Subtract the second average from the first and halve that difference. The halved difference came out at 0.28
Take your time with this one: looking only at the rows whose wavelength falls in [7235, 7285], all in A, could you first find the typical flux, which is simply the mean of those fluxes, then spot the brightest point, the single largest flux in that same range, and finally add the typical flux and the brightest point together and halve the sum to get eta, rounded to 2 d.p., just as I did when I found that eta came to 8.98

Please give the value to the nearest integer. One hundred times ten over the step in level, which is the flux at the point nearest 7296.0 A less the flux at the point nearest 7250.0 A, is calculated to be 1214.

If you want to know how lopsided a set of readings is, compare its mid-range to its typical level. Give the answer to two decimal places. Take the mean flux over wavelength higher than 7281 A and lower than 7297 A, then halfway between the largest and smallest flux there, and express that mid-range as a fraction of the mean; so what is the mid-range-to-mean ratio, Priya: 1.01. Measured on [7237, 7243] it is 0.99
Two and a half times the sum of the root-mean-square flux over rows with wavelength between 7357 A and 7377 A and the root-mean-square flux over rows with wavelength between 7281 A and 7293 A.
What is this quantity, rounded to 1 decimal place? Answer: 36.6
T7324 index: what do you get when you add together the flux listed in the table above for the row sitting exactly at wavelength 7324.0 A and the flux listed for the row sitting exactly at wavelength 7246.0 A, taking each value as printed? 13.6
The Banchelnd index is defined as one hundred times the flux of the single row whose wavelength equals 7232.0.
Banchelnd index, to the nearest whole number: 840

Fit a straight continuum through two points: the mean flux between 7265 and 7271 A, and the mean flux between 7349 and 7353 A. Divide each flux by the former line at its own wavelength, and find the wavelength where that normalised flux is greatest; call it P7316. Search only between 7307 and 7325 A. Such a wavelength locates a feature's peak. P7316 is 7314.0 A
